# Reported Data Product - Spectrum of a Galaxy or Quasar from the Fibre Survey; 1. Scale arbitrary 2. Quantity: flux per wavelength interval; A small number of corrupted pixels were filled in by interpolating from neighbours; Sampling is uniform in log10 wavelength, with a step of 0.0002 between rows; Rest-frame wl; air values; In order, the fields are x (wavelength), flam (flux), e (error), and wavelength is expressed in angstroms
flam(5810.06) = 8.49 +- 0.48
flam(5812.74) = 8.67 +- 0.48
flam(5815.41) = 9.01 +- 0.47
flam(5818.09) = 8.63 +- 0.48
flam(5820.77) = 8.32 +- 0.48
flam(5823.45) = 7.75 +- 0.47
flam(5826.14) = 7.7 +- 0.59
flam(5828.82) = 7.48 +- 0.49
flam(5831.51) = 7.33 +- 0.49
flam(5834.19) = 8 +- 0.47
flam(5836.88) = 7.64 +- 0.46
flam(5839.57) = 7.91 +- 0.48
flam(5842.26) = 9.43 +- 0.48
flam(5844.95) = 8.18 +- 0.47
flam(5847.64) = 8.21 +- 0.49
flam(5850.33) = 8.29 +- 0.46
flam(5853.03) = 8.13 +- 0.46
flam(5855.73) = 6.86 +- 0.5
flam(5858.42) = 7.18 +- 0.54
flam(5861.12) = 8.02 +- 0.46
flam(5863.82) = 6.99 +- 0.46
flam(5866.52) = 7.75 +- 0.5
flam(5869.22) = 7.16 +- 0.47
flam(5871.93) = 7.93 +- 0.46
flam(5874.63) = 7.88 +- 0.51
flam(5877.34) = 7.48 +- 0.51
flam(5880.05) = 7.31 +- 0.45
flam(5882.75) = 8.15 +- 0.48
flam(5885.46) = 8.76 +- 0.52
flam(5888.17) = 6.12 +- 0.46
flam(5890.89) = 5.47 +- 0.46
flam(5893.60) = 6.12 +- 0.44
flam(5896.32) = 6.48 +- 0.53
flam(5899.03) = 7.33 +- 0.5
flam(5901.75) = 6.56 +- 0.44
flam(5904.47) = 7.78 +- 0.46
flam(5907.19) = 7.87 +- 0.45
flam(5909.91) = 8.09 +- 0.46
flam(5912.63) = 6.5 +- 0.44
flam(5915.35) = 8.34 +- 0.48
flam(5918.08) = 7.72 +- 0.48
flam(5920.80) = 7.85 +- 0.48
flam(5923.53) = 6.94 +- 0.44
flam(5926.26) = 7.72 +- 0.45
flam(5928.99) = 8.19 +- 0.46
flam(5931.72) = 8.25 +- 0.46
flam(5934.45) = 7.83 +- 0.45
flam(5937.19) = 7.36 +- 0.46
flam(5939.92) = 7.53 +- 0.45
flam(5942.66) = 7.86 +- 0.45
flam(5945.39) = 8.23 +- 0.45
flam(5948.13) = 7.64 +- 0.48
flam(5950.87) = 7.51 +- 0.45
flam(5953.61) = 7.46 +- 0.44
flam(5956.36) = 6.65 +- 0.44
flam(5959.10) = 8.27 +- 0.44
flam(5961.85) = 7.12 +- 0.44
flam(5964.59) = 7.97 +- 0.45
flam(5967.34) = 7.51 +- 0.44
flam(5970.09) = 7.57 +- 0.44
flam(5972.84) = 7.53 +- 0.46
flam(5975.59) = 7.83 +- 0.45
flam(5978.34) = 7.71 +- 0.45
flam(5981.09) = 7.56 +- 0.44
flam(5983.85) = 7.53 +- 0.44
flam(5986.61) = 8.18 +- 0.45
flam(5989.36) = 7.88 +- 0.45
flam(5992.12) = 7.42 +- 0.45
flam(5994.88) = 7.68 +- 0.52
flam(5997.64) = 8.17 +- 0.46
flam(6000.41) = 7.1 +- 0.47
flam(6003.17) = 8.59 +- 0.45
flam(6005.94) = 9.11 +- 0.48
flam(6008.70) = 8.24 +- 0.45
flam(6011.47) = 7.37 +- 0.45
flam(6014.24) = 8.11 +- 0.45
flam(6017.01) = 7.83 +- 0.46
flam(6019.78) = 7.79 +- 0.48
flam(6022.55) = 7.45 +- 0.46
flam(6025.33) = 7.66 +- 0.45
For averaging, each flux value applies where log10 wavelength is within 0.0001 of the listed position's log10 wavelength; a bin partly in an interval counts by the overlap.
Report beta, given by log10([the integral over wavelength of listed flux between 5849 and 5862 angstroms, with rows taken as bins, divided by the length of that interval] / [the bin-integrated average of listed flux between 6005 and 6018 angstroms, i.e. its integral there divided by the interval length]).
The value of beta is -0.02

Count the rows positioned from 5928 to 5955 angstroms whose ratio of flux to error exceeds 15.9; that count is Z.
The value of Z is 10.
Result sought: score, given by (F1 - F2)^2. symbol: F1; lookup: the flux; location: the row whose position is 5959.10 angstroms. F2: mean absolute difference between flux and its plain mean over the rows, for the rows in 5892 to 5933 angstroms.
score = 58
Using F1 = 8.27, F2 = 0.64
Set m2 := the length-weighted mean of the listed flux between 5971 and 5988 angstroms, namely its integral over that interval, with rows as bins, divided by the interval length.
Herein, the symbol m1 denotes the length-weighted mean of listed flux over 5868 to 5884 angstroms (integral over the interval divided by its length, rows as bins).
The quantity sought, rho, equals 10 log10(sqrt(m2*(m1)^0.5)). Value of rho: 6.65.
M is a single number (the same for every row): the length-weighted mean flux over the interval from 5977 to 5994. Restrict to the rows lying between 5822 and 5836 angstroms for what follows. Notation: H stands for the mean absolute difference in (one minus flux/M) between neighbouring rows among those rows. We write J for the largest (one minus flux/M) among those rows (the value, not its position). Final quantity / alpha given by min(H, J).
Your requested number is 0.04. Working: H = 0.04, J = 0.05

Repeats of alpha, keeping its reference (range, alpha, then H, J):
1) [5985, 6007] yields 0.08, 0.09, 0.08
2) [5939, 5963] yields 0.08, 0.08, 0.14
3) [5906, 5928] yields 0.11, 0.11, 0.16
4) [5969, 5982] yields 0.02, 0.02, 0.02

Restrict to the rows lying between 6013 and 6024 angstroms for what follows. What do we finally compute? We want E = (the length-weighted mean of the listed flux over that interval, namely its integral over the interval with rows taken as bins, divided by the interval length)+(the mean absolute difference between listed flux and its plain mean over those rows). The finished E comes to 7.96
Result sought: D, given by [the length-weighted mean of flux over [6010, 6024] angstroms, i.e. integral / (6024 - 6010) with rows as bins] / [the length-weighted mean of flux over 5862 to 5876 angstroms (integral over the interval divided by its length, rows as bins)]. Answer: 1.02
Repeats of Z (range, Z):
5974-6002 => 8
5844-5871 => 5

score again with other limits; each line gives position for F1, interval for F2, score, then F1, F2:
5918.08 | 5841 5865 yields 51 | 7.72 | 0.61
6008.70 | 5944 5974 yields 63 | 8.24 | 0.32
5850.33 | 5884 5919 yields 55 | 8.29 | 0.88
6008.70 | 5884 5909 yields 54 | 8.24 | 0.88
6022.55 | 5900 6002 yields 50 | 7.45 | 0.35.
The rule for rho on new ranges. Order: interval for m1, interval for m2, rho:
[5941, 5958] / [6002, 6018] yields 6.77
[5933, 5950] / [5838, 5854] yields 6.83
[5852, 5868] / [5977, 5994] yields 6.62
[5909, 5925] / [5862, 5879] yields 6.58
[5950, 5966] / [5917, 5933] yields 6.64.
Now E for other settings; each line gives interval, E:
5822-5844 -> 8.32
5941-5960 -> 8.04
